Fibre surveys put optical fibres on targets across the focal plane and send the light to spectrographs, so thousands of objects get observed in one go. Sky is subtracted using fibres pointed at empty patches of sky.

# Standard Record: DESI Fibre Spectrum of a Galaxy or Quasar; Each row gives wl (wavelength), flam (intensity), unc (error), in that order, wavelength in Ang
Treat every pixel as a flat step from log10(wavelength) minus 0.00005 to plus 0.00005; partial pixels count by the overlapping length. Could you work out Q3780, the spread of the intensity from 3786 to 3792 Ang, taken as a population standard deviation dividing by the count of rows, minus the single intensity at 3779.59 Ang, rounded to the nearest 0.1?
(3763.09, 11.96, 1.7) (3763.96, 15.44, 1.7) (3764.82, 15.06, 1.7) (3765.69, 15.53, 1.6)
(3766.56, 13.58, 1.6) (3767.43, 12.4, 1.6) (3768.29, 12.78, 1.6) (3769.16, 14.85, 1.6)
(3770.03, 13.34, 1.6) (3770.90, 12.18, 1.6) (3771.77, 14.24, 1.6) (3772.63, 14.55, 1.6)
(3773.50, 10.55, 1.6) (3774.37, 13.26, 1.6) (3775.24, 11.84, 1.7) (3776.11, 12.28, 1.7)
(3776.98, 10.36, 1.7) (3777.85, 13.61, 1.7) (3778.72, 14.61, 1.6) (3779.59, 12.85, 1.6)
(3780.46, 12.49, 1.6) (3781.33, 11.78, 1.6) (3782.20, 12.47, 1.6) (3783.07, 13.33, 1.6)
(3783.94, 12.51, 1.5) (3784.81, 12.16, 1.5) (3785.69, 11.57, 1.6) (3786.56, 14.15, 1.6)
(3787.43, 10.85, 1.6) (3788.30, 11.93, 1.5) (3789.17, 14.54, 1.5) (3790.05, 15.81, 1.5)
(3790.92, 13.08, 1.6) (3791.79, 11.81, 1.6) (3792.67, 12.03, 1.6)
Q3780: -11.2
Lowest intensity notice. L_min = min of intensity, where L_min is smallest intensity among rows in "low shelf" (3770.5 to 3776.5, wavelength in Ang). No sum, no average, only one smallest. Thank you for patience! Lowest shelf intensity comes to 10.55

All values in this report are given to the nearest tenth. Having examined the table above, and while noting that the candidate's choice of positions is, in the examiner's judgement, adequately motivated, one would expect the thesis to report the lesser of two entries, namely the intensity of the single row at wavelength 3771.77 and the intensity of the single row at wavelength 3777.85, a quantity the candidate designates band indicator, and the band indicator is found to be 13.6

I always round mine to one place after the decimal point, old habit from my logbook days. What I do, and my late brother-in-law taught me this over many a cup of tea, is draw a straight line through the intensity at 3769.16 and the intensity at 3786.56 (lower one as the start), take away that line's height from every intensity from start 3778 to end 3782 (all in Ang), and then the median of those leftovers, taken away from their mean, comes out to 0.3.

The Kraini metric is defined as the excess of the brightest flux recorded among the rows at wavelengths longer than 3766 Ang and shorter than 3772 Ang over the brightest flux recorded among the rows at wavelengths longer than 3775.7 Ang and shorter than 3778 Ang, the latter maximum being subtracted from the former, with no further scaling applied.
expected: 1.2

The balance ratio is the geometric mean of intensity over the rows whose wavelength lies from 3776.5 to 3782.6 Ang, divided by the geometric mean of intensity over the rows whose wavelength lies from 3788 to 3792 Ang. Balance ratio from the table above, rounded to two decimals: 0.94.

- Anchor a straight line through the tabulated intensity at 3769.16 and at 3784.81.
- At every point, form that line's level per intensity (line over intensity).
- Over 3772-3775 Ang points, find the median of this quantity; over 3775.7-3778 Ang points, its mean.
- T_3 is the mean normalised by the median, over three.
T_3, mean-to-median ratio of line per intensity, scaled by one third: 0.36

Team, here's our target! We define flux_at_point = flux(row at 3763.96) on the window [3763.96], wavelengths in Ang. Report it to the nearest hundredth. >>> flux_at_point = 15.44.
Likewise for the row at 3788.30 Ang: 11.93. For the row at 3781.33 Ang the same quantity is 11.78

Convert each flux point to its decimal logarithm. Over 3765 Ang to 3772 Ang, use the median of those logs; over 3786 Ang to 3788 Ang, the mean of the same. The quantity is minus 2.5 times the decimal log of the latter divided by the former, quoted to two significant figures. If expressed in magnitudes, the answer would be 0.035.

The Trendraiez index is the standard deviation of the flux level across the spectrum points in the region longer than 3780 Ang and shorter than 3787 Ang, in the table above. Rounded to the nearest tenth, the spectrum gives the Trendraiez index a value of 0.8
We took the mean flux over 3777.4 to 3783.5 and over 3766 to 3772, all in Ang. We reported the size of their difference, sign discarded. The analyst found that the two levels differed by 0.32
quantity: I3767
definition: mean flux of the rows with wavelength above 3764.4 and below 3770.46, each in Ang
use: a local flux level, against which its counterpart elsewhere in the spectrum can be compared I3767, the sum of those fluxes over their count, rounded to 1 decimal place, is 13.9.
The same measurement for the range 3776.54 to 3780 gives 12.9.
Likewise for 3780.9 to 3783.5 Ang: 12.5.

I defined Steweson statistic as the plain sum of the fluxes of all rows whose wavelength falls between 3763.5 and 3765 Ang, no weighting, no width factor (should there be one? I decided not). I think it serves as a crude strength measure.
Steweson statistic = 30.5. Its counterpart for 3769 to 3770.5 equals 28.2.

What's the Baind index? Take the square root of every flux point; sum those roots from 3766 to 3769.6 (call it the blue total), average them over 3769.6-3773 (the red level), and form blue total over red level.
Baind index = 3.97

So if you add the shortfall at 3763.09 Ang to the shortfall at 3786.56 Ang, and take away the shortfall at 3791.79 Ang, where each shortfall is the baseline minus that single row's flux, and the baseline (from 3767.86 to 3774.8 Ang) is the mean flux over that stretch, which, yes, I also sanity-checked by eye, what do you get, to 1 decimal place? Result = -1.1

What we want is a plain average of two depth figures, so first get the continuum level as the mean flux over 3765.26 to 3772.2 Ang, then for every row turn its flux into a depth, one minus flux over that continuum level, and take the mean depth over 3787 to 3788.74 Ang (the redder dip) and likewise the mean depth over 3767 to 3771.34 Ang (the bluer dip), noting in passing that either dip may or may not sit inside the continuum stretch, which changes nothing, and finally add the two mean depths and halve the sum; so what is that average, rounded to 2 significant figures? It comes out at 0.10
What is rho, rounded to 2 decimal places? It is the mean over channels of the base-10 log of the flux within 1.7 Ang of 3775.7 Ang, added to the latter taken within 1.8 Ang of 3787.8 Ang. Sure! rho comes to 2.18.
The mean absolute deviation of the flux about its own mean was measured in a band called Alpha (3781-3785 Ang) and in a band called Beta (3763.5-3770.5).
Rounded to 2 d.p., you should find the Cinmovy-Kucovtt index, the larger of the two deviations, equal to 1.10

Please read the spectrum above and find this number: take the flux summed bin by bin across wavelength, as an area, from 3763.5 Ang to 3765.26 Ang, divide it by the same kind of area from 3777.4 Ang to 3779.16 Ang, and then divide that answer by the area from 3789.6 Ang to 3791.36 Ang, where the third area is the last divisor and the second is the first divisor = 0.043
